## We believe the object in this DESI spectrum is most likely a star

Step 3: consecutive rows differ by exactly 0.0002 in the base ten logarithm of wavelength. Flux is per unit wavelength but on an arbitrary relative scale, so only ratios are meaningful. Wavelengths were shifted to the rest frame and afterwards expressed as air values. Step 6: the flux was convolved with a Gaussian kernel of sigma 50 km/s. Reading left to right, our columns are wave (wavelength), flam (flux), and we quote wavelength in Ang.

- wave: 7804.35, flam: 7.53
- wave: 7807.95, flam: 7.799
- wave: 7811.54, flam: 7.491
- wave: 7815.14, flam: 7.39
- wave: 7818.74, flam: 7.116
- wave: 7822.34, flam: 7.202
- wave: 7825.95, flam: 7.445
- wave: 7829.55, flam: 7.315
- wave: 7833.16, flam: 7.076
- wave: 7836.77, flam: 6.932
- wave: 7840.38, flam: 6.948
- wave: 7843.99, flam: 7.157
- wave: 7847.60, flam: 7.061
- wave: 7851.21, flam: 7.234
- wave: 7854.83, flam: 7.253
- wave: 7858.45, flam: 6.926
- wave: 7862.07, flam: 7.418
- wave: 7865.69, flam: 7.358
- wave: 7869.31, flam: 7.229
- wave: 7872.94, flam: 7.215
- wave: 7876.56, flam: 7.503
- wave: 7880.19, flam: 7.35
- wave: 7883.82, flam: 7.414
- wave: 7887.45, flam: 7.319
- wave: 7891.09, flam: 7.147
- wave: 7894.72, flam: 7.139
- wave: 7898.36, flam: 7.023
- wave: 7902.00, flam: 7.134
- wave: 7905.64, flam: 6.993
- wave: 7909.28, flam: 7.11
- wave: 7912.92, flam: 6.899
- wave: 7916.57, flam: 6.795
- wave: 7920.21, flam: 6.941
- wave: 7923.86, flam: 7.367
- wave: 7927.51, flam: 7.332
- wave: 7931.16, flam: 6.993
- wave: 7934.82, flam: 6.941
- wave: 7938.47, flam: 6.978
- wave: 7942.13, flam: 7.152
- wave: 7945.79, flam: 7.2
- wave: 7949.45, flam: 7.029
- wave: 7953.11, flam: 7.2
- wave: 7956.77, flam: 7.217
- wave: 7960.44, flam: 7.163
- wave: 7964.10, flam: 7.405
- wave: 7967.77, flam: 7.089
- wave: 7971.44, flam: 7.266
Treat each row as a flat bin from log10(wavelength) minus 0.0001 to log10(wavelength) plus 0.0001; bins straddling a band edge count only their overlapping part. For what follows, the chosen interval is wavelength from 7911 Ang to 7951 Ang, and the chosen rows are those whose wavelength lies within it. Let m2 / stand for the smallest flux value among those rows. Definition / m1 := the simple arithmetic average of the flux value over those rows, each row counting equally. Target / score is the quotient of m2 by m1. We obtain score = 0.963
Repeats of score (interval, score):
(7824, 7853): 0.970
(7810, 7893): 0.957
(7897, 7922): 0.973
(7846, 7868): 0.961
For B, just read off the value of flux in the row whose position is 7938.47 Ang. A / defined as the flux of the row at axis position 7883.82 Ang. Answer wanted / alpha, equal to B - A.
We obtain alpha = -0.44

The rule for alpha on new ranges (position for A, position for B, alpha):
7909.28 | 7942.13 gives 0.04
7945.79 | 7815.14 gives 0.19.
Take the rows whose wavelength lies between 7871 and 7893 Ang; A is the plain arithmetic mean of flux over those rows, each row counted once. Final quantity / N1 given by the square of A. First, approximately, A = 7.32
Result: 54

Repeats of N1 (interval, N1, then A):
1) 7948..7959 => 51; 7.15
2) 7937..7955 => 51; 7.11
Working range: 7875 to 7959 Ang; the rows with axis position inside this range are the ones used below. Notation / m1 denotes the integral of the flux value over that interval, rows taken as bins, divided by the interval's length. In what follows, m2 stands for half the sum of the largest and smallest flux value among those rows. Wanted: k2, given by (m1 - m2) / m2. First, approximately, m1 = 7.14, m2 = 7.15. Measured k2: -0.0018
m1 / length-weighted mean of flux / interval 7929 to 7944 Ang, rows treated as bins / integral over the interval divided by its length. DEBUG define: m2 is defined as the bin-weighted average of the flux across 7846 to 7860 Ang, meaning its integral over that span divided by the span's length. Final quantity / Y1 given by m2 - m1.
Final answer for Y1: 0.1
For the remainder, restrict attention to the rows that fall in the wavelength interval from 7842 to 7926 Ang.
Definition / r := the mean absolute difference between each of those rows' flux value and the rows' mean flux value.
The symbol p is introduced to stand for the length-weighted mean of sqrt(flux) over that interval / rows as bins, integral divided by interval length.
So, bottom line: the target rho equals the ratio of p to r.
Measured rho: 18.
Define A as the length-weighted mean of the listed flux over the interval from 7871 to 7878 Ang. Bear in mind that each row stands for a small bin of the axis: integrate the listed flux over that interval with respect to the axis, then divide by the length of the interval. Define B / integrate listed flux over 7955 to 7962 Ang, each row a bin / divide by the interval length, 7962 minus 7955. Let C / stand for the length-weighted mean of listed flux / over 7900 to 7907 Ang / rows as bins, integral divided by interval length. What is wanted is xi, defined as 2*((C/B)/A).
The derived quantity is 0.268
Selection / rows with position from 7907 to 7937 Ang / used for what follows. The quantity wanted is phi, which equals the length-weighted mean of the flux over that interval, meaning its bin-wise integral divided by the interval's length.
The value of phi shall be 7.05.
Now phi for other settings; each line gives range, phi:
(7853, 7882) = 7.28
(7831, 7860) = 7.08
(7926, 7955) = 7.10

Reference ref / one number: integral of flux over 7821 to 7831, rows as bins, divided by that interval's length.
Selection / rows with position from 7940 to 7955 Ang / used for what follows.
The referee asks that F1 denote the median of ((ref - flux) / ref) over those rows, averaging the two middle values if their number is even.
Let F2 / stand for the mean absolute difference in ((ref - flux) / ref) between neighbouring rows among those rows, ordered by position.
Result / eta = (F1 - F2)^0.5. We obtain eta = 0.051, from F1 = 0.020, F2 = 0.0177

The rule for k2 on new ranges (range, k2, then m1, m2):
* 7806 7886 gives -0.0131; 7.27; 7.36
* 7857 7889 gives 0.0131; 7.31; 7.21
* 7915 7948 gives -0.0003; 7.08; 7.08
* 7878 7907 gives -0.0012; 7.19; 7.20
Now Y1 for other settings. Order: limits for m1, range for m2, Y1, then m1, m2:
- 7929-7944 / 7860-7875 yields 0.3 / 7.02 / 7.30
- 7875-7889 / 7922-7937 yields -0.2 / 7.40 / 7.15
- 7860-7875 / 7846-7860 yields -0.2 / 7.30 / 7.12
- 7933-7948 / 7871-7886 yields 0.3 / 7.07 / 7.37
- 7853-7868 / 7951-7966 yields 0.0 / 7.24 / 7.24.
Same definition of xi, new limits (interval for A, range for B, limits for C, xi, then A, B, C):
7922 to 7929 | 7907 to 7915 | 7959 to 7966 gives 0.284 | 7.35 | 7.00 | 7.29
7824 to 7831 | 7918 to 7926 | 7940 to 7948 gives 0.271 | 7.38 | 7.15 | 7.16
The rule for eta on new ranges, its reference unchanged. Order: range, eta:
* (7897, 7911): 0.136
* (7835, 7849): 0.171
